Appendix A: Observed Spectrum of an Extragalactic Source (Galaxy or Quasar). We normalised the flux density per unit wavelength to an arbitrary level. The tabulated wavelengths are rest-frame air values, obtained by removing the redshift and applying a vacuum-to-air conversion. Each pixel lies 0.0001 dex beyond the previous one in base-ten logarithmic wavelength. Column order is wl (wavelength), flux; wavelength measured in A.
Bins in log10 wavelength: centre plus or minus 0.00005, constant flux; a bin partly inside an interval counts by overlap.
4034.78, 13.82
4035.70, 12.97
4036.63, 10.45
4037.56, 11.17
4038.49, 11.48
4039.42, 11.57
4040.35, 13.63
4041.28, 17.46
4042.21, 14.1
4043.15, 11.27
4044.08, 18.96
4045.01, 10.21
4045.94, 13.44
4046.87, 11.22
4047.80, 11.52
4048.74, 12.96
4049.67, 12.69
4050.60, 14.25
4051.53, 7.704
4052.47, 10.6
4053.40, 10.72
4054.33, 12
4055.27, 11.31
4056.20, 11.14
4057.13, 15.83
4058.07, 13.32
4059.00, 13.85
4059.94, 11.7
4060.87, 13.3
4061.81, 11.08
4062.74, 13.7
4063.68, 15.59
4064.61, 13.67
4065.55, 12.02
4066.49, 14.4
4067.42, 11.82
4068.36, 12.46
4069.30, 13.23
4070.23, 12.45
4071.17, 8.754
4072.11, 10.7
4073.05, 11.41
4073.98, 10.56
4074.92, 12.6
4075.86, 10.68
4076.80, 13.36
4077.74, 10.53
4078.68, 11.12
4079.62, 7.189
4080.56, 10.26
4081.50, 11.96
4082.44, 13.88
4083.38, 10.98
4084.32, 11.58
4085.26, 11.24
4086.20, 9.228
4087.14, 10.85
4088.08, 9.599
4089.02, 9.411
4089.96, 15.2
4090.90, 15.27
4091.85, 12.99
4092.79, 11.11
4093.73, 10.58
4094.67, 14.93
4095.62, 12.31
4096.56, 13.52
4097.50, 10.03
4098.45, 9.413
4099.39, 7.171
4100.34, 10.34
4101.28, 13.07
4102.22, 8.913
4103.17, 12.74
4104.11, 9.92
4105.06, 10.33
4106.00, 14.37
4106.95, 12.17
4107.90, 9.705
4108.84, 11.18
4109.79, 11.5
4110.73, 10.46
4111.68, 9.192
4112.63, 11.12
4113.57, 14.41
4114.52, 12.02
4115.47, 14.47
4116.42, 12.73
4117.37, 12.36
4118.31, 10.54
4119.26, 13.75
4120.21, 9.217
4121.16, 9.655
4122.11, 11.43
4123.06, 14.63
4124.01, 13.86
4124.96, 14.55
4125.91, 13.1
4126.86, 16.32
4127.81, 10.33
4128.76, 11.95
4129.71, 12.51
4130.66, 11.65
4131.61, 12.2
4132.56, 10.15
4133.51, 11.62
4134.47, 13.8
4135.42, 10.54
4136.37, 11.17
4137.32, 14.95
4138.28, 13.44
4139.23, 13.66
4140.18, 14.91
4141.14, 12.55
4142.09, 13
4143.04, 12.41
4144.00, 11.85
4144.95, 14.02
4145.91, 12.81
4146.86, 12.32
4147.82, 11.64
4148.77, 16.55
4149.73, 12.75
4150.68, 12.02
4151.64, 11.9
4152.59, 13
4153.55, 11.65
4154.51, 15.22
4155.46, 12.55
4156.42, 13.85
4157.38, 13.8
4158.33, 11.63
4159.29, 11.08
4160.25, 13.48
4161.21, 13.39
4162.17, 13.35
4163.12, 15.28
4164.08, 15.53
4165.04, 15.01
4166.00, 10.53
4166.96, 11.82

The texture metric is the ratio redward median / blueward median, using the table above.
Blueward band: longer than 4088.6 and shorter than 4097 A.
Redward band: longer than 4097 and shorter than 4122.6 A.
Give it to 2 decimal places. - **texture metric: 0.86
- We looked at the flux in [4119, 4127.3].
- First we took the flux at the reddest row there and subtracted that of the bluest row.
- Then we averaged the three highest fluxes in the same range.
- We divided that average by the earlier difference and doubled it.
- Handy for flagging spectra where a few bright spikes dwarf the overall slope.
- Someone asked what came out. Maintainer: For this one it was 12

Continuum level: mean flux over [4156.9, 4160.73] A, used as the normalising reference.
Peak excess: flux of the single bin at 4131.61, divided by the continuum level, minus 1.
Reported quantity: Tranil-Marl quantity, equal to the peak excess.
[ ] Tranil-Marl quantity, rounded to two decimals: -0.02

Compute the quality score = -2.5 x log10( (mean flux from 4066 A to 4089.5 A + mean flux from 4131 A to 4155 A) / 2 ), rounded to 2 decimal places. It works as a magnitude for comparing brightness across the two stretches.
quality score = -2.70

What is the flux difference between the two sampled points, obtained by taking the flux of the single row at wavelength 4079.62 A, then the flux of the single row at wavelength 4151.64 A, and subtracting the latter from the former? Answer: -4.7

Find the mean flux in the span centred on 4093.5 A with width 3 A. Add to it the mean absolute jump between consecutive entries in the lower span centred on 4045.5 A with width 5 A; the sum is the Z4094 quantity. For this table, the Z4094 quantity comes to 16.6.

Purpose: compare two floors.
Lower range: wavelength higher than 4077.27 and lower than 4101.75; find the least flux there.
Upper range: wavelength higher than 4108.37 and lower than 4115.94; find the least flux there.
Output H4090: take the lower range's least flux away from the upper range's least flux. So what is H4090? 2.0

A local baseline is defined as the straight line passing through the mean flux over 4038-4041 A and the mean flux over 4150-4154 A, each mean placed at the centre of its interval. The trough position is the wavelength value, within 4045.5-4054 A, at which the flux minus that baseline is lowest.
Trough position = 4051.53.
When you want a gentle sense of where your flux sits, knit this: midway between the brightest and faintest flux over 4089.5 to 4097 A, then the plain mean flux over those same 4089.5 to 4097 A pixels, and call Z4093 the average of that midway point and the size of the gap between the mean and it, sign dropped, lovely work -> 6.6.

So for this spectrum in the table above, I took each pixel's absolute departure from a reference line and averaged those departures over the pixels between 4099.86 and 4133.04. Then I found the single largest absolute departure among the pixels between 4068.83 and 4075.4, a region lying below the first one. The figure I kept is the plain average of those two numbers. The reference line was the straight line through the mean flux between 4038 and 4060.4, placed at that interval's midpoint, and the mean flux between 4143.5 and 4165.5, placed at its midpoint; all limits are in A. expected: 2.9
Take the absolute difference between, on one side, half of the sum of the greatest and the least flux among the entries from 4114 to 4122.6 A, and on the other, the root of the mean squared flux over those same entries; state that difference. 0.07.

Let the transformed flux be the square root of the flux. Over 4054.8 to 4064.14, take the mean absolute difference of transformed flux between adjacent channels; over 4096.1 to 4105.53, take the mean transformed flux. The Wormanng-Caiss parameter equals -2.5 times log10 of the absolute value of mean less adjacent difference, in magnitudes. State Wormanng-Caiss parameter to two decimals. -1.18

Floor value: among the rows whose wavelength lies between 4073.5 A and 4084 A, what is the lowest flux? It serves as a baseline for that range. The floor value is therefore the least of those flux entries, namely 7.189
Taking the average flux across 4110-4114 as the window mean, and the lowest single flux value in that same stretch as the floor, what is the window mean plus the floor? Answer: 20.5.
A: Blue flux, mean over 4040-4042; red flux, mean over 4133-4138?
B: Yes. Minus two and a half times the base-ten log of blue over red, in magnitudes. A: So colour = -0.24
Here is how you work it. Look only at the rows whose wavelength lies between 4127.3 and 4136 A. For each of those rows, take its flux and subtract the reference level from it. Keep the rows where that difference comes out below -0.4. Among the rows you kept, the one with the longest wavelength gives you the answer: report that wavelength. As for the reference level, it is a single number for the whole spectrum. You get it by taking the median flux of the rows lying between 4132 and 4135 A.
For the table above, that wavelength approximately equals 4135.42 A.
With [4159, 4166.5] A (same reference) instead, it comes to 4166.00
